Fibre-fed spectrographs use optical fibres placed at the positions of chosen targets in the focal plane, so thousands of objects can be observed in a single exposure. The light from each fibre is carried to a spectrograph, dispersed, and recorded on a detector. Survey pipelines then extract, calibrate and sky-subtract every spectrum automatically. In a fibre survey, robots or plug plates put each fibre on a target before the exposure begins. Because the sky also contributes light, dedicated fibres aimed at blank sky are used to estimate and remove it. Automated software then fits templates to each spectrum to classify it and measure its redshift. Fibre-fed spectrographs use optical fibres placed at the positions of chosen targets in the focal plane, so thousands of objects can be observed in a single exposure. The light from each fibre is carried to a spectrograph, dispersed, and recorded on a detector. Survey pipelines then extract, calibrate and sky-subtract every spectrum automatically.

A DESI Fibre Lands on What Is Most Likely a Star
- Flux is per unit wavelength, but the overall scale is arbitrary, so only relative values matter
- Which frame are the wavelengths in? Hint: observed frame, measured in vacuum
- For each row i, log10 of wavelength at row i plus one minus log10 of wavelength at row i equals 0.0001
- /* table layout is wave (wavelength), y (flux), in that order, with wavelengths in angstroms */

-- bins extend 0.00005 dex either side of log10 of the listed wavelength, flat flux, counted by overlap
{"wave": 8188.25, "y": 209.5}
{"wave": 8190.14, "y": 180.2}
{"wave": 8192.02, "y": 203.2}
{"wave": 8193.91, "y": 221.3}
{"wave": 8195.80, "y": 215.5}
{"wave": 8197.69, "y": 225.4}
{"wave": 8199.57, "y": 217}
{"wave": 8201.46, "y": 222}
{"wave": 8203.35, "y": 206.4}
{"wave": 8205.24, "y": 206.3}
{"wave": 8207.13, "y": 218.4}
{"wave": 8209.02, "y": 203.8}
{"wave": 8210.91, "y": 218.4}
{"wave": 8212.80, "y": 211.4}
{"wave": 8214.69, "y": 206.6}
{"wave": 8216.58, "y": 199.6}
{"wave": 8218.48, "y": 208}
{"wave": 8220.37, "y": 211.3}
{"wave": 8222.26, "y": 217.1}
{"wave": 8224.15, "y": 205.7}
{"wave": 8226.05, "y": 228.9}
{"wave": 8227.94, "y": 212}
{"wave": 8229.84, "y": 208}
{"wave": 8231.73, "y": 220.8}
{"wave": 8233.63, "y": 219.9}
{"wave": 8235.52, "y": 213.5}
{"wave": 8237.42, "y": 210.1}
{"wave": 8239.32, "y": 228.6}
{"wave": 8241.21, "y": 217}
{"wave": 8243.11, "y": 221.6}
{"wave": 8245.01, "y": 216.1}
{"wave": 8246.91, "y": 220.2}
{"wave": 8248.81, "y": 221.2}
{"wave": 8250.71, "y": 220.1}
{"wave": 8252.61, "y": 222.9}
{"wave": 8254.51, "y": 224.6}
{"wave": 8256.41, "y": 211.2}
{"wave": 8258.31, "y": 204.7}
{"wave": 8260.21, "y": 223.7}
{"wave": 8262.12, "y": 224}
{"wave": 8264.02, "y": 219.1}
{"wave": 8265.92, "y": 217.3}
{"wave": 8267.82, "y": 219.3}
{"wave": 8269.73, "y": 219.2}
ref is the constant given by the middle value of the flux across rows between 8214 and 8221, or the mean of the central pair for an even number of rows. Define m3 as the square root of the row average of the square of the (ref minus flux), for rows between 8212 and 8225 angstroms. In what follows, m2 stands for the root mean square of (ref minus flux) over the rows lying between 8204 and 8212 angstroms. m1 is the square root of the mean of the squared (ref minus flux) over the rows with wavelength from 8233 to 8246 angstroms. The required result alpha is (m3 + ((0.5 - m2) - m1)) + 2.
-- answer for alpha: -12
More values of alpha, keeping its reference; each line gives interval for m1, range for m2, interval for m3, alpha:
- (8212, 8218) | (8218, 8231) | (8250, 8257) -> 2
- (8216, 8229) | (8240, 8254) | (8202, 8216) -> -14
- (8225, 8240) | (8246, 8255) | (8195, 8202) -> -12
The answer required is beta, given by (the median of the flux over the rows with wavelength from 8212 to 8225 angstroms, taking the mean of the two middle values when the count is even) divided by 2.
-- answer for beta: 104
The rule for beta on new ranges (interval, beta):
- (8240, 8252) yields 110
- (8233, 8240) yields 108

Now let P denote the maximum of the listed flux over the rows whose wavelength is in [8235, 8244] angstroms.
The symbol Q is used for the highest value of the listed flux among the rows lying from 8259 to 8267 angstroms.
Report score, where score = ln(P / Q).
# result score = 0.020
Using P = 228.6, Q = 224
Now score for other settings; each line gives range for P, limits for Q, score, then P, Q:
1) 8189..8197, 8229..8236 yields 0.002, 221.3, 220.8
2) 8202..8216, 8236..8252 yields -0.046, 218.4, 228.6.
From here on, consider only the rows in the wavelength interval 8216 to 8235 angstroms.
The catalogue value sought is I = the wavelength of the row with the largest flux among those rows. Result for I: 8226.05 angstroms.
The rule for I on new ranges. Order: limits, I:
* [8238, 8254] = 8239.32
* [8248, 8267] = 8254.51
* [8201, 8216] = 8201.46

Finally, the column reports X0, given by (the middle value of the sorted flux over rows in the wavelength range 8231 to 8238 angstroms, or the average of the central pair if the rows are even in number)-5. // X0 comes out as 212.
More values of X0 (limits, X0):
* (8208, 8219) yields 202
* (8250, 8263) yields 218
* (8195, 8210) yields 211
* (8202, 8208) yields 201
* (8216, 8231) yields 205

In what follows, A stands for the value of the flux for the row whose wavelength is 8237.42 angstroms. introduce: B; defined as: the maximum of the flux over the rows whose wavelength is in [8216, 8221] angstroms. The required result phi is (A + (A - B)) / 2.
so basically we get 104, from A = 210.1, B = 211.3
